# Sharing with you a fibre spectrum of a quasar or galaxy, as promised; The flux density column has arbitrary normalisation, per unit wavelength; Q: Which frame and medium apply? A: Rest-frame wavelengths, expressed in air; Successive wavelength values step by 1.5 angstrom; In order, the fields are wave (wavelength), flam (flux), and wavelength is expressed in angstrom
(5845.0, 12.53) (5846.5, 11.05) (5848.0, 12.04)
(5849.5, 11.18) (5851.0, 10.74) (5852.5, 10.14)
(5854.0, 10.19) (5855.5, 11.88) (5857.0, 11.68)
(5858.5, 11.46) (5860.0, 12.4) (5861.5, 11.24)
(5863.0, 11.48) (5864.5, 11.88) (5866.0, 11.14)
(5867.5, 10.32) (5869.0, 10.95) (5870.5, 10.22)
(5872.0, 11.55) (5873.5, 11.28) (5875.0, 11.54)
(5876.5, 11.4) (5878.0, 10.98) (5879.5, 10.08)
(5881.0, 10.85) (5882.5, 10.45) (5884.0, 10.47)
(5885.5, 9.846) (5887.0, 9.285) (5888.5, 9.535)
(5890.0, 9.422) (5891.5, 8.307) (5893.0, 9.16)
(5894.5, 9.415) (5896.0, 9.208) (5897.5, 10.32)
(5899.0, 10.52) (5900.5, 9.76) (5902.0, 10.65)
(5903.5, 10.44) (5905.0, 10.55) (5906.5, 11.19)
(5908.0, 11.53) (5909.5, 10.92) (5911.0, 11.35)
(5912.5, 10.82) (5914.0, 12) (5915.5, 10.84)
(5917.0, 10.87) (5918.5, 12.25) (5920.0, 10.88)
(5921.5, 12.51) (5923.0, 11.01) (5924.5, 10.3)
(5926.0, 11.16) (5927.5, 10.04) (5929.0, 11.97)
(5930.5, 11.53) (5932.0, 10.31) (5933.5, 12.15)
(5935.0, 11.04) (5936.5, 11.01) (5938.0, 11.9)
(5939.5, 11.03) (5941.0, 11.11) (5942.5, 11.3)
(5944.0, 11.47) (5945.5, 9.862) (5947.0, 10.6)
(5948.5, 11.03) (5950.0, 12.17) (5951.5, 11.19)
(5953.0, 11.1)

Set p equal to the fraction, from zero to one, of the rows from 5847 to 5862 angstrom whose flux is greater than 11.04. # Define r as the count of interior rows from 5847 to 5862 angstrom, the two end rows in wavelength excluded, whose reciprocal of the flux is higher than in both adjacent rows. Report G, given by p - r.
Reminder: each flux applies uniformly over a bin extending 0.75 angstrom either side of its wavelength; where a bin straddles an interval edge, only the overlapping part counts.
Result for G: -1.3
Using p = 0.7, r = 2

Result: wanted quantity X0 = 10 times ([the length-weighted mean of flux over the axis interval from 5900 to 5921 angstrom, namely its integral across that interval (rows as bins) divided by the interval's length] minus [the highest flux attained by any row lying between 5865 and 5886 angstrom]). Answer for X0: -5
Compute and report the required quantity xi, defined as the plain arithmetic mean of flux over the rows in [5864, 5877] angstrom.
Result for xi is 11.1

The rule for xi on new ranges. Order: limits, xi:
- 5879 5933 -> 10.5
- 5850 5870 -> 11.2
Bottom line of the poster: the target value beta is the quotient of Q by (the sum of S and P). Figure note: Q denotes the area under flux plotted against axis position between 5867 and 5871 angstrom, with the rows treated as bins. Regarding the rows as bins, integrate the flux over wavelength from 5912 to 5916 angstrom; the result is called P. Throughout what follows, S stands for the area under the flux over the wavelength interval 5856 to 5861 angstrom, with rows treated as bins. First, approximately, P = 45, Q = 42.1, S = 59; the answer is 0.40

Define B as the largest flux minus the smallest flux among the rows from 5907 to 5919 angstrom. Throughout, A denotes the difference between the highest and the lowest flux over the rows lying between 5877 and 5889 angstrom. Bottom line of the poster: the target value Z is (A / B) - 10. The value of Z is -8.8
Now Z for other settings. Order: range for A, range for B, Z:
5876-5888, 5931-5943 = -8.9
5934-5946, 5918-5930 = -9.2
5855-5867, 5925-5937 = -9.4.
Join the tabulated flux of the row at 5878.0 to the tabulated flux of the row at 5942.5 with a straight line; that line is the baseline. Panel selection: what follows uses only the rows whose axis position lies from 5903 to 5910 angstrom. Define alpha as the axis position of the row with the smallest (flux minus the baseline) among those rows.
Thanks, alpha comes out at 5903.5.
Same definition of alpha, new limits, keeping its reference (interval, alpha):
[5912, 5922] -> 5912.5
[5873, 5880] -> 5879.5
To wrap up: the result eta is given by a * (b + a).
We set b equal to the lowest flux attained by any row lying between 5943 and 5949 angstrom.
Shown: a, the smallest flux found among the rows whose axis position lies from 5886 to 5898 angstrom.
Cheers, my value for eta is 151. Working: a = 8.307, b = 9.862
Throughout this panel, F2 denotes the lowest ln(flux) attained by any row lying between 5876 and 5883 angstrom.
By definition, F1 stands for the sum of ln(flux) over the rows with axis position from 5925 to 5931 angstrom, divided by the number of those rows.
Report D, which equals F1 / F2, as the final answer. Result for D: 1.04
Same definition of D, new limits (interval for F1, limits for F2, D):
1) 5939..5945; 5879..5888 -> 1.09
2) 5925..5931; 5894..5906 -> 1.09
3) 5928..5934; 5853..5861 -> 1.05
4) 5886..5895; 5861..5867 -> 0.92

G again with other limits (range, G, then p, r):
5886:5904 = -3.0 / 0.0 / 3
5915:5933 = -2.6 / 0.4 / 3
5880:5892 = -2.0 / 0.0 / 2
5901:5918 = -3.6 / 0.4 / 4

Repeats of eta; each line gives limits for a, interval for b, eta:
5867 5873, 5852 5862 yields 208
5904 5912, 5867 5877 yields 219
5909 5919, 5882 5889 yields 218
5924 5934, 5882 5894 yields 184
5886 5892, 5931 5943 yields 155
